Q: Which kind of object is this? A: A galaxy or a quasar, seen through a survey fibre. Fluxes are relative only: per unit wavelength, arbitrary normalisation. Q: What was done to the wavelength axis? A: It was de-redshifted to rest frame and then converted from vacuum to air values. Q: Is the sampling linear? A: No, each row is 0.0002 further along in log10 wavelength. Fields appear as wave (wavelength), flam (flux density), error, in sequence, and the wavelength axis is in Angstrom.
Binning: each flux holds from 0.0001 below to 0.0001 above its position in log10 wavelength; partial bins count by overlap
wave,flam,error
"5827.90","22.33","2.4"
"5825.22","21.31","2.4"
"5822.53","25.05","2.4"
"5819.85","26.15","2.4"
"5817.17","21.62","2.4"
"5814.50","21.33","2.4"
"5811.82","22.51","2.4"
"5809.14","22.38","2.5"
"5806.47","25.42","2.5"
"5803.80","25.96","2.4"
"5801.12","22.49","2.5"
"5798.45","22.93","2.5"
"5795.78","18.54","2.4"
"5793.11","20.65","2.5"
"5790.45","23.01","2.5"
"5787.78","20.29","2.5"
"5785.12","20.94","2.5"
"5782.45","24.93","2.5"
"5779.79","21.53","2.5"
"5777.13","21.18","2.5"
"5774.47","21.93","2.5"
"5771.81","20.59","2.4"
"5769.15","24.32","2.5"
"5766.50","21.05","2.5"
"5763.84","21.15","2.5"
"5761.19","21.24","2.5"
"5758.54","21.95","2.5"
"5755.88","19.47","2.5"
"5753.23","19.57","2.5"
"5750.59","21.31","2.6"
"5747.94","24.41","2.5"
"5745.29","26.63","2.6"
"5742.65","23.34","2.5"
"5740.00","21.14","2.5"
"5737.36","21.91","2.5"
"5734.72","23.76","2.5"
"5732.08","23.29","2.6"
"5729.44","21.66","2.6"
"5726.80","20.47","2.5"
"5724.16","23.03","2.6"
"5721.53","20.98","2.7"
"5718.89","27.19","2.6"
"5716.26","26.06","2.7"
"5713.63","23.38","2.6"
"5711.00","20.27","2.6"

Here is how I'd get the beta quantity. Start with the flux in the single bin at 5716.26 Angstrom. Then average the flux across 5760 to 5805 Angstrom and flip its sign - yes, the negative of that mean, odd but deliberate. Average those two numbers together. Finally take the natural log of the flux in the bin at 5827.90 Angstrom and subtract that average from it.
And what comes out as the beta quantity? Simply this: 1.0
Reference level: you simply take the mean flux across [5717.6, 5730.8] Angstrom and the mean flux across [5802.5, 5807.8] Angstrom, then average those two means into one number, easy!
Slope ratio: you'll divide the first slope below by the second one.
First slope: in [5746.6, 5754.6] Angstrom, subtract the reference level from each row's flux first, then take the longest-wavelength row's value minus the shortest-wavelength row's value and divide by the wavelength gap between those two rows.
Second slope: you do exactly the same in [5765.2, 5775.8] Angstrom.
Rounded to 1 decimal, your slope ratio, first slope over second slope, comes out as -8.3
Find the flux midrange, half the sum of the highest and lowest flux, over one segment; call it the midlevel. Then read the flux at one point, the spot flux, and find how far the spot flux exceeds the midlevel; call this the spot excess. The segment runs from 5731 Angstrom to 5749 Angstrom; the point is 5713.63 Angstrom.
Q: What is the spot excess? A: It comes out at -0.5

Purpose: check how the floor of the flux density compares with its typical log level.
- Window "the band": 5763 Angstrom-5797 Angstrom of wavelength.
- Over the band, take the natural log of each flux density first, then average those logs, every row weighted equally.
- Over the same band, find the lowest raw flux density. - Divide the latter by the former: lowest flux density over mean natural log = 6.0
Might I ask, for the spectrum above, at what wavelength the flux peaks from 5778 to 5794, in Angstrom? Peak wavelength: 5782.45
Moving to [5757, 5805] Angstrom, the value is 5803.80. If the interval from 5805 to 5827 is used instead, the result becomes 5819.85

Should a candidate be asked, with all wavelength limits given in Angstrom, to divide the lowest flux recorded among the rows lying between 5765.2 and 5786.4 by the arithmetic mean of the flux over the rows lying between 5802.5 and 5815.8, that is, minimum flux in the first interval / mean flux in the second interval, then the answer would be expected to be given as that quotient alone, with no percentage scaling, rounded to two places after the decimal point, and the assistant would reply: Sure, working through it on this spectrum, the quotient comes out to 0.88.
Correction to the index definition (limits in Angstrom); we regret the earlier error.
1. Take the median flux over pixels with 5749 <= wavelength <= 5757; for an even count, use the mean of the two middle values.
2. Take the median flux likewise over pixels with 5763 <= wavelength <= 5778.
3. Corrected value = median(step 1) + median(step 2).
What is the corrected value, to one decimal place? 40.7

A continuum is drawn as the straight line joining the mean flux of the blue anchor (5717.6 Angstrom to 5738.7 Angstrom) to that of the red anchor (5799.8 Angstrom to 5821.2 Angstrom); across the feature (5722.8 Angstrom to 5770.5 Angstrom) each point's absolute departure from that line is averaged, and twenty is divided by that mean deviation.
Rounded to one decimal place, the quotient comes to 11.9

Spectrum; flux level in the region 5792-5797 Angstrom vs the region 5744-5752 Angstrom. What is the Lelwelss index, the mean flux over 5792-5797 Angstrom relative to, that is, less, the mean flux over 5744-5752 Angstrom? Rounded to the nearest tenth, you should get -4.5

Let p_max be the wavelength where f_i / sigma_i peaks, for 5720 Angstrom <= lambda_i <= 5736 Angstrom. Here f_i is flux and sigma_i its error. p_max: 5734.72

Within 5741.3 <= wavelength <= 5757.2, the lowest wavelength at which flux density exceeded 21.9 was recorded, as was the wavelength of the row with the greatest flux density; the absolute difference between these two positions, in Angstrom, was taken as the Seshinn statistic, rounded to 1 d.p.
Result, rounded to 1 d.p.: 2.6 Angstrom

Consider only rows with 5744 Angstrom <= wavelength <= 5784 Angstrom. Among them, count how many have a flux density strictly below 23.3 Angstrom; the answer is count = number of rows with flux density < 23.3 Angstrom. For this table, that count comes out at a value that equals 11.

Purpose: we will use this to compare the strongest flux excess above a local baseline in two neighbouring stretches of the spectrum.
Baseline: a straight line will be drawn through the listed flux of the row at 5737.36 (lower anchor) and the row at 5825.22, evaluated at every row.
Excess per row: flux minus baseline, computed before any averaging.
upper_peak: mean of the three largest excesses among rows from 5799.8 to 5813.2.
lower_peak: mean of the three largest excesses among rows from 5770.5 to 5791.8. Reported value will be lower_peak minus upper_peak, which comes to -1.5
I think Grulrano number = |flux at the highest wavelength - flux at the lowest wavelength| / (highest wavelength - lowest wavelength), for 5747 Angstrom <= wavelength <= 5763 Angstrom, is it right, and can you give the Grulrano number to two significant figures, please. 0.24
